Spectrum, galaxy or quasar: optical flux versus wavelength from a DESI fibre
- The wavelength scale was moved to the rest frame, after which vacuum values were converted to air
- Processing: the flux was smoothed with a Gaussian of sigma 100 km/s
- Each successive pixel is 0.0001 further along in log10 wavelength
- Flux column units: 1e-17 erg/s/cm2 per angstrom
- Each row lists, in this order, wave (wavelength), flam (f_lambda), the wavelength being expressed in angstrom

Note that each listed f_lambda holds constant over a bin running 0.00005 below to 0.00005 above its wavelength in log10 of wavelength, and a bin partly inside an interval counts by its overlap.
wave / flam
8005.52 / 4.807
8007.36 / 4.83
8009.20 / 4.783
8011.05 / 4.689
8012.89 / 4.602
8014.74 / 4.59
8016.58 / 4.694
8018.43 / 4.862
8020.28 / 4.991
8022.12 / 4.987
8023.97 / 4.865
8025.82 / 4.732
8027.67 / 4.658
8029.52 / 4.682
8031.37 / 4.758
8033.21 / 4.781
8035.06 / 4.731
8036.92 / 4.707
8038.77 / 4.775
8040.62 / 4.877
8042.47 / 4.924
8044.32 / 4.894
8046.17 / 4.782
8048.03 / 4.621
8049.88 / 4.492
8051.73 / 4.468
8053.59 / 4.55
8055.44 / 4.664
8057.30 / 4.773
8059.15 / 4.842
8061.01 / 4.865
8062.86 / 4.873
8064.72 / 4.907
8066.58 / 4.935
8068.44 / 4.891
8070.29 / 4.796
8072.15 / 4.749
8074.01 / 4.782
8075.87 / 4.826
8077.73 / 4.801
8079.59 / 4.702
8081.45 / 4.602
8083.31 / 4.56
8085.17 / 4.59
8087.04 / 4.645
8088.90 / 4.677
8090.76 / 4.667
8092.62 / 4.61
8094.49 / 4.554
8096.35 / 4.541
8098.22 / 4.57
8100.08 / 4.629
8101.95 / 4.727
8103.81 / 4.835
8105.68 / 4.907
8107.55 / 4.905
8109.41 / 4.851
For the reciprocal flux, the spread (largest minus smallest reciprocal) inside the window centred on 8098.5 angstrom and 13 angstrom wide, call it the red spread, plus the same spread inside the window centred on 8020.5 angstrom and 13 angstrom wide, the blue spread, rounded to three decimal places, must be 0.031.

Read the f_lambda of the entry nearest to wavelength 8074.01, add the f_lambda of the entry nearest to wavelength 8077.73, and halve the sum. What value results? 4.79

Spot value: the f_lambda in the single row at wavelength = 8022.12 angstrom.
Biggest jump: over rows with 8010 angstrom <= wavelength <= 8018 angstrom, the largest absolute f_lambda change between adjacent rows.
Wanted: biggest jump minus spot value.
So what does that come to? -4.88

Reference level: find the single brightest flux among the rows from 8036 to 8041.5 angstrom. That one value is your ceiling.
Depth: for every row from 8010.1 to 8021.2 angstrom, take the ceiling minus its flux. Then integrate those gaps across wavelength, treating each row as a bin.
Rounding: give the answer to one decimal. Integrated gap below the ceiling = 1.5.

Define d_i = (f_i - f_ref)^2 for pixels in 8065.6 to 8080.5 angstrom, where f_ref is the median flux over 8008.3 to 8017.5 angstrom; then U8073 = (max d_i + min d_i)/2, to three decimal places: 0.030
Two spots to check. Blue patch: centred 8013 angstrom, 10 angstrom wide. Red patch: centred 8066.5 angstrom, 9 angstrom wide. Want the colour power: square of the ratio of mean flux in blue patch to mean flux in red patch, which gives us 0.92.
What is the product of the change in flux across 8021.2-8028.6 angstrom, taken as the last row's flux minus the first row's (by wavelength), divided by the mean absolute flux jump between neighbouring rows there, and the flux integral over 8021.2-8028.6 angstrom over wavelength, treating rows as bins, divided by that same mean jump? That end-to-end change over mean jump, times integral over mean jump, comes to -973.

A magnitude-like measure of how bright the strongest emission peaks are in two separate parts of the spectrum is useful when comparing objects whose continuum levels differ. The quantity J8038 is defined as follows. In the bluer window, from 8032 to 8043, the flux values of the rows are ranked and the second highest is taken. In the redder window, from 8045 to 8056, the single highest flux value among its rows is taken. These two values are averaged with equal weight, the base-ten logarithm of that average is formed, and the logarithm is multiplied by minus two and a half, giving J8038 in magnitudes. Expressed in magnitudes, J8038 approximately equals -1.71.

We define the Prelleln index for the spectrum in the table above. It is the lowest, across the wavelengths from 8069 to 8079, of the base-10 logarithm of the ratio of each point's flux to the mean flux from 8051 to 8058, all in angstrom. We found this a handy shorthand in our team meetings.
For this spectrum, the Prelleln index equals 0.013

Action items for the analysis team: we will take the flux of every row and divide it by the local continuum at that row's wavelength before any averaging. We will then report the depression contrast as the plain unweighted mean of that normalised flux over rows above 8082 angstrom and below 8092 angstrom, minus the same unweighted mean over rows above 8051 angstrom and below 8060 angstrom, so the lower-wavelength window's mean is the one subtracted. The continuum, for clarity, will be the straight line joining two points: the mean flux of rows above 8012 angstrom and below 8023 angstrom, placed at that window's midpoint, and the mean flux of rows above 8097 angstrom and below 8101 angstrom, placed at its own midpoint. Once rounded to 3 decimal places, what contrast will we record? 0.009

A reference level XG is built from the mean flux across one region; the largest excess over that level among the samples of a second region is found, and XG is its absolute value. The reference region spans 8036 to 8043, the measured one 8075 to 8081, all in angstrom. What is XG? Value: 0.01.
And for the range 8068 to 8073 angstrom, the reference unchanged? 0.07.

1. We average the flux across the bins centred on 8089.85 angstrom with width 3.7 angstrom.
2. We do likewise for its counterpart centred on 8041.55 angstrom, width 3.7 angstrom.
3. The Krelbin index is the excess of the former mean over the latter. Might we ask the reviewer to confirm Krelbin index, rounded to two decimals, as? -0.23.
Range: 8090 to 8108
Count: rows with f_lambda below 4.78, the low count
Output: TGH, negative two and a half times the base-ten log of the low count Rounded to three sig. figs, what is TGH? -2.11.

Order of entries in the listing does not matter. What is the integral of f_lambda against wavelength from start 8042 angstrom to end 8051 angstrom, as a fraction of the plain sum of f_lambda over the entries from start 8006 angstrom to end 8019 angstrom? 1.3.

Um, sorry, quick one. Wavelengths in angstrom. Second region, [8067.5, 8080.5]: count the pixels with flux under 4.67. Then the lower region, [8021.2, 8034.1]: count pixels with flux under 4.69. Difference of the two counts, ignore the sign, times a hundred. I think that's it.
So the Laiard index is 200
